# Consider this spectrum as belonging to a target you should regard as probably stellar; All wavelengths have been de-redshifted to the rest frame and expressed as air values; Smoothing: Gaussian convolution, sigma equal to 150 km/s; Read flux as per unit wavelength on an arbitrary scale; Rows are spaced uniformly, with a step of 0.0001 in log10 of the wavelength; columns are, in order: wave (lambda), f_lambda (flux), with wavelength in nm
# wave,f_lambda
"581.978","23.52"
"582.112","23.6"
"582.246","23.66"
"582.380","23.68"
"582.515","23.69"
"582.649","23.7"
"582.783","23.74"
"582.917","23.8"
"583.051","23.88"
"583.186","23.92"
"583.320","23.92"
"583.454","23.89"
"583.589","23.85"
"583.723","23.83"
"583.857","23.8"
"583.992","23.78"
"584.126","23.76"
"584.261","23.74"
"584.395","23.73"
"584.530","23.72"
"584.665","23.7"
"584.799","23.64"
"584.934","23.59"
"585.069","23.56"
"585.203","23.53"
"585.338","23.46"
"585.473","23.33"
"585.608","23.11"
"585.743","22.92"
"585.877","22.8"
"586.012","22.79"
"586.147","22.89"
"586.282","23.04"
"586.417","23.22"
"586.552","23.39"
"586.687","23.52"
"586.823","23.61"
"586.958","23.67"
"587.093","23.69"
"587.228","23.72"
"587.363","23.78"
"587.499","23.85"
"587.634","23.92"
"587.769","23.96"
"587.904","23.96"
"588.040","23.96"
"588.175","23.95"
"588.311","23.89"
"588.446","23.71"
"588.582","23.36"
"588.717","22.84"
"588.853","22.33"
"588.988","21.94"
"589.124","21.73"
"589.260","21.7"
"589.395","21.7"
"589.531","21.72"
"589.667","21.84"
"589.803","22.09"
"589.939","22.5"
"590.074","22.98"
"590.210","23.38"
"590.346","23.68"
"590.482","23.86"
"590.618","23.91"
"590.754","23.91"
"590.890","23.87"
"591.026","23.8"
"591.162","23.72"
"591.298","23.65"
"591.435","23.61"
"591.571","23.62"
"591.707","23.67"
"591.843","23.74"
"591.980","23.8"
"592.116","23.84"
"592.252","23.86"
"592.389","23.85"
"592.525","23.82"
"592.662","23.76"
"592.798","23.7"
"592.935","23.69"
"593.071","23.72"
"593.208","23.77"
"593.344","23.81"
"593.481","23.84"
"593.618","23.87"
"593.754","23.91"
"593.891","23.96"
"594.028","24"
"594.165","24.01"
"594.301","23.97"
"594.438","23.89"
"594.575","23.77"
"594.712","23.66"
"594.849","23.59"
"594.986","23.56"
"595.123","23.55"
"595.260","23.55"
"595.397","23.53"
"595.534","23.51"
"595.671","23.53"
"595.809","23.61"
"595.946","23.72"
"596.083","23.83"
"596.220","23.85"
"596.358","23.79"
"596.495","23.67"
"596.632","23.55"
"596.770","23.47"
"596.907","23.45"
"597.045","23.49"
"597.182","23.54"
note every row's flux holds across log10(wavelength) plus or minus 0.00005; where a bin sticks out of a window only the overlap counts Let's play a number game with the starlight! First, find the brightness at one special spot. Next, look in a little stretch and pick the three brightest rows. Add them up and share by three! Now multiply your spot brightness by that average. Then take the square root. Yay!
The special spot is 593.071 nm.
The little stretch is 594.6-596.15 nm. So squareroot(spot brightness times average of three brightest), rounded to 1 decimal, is 23.7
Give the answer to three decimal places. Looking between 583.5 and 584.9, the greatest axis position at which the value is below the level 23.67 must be 584.799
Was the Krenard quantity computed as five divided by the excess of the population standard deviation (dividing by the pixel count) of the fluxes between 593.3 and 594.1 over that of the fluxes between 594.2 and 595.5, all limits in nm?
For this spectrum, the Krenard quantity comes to -57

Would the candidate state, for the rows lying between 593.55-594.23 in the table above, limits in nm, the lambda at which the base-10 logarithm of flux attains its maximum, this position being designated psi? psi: 594.165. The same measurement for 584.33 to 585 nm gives 584.395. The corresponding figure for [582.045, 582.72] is 582.649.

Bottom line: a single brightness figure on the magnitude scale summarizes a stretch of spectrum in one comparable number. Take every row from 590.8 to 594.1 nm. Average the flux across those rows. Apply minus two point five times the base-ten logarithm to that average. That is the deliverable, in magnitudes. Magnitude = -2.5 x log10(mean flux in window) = -3.441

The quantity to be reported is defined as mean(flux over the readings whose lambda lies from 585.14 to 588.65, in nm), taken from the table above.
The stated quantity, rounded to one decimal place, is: 23.5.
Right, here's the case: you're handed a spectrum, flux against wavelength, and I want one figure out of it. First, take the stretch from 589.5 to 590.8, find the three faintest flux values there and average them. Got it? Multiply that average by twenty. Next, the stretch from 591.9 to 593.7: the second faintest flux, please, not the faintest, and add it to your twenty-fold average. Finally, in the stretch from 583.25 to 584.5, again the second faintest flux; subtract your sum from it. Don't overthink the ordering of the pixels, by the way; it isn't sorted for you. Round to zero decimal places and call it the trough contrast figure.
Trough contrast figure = -438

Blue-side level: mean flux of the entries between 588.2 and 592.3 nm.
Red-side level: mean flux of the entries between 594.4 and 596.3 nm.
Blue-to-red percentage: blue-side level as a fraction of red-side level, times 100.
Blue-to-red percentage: 98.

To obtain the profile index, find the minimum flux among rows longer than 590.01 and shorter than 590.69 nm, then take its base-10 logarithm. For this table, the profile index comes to 1.36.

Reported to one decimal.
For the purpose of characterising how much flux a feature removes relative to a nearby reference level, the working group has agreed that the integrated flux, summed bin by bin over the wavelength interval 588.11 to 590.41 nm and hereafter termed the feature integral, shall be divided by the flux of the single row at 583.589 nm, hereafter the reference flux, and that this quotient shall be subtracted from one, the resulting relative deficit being -1.2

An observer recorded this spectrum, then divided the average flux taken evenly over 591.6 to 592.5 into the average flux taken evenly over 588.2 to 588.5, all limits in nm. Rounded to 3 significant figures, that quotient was 1.00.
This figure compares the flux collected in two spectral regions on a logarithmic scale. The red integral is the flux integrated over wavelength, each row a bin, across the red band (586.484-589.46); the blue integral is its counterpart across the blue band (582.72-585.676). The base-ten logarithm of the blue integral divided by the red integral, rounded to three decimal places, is 0.005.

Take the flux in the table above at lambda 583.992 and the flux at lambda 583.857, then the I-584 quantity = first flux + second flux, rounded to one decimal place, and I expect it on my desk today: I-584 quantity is 47.6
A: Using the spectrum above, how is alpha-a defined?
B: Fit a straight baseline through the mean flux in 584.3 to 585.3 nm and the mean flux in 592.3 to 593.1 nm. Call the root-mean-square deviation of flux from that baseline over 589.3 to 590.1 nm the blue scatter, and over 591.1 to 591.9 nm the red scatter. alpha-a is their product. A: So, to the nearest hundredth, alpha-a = 0.14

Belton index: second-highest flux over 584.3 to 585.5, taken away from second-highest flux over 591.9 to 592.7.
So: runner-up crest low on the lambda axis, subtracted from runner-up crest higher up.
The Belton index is 0.13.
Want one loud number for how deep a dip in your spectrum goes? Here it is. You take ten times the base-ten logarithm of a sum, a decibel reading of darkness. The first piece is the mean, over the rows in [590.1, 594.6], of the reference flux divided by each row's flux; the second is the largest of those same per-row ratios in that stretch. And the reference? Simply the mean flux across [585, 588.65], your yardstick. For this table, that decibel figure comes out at 3.00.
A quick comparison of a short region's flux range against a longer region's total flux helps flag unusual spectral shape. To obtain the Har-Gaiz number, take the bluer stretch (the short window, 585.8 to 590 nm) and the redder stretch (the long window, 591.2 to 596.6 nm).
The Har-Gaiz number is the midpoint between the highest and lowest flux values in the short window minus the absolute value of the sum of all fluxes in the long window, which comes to -903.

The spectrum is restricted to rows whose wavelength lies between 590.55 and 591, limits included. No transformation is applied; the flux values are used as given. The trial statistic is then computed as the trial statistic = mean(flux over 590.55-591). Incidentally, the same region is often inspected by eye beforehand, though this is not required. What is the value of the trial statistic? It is 23.9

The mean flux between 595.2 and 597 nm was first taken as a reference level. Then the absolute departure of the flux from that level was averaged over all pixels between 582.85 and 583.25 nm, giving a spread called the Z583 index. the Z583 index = 0.25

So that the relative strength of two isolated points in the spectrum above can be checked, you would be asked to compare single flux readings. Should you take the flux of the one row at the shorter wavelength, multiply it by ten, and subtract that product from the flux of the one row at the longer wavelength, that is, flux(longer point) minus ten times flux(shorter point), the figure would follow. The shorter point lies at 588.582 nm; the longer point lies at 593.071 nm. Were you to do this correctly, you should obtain -209.9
